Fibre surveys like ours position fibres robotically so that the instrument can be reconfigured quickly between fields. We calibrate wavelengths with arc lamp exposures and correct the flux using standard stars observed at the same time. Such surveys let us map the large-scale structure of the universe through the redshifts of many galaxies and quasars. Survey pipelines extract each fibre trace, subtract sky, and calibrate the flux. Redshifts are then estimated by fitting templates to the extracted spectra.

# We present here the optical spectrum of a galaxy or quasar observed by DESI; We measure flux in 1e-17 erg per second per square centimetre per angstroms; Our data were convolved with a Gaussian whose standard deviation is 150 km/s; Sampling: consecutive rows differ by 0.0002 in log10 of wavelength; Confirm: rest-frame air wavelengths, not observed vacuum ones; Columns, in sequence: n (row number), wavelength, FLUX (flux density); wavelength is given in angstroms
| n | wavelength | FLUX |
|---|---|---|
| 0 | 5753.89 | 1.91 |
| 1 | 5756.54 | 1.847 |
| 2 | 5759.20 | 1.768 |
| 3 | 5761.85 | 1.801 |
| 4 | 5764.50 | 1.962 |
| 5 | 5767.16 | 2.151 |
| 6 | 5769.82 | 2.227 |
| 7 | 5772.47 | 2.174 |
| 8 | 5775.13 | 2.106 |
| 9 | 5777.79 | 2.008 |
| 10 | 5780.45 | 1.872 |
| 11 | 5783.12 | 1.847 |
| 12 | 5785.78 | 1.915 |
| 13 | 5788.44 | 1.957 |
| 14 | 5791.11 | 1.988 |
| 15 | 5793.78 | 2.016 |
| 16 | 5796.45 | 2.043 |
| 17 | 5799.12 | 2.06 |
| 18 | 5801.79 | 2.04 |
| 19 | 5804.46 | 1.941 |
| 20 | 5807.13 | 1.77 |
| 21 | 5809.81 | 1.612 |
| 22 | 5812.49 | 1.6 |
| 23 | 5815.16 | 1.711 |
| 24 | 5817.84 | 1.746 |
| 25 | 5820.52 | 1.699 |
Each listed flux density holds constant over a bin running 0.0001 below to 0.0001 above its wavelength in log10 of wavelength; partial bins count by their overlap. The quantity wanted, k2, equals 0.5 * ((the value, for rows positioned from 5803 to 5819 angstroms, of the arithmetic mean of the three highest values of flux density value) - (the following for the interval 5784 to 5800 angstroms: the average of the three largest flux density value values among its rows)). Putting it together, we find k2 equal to -0.11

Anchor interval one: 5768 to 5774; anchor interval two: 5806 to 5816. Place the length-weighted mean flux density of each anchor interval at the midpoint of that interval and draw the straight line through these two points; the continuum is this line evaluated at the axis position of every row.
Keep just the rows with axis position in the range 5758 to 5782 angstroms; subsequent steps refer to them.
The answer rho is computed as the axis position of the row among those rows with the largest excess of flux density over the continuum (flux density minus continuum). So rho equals 5769.82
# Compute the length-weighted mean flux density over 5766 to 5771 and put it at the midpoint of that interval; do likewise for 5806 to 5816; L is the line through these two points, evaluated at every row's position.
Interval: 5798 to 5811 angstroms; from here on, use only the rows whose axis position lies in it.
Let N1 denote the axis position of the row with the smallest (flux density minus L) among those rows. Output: 5809.81 angstroms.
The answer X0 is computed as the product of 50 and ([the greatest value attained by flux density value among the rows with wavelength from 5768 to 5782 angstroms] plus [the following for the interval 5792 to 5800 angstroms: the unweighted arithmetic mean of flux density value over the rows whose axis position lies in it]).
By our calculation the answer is 213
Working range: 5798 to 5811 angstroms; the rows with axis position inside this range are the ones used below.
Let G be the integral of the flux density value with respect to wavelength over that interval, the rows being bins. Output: 25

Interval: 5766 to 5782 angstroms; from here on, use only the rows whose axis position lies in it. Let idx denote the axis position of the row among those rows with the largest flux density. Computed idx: 5769.82 angstroms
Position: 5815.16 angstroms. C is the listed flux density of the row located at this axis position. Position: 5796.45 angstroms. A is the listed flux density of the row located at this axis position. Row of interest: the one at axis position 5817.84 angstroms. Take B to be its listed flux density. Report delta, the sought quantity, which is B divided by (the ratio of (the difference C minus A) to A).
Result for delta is -11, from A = 2.043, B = 1.746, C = 1.711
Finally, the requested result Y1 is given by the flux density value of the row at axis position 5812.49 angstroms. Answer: 1.6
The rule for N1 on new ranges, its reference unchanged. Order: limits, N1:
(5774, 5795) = 5780.45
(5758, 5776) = 5759.20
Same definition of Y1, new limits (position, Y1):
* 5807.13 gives 1.77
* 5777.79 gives 2.008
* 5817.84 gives 1.746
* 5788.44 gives 1.957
